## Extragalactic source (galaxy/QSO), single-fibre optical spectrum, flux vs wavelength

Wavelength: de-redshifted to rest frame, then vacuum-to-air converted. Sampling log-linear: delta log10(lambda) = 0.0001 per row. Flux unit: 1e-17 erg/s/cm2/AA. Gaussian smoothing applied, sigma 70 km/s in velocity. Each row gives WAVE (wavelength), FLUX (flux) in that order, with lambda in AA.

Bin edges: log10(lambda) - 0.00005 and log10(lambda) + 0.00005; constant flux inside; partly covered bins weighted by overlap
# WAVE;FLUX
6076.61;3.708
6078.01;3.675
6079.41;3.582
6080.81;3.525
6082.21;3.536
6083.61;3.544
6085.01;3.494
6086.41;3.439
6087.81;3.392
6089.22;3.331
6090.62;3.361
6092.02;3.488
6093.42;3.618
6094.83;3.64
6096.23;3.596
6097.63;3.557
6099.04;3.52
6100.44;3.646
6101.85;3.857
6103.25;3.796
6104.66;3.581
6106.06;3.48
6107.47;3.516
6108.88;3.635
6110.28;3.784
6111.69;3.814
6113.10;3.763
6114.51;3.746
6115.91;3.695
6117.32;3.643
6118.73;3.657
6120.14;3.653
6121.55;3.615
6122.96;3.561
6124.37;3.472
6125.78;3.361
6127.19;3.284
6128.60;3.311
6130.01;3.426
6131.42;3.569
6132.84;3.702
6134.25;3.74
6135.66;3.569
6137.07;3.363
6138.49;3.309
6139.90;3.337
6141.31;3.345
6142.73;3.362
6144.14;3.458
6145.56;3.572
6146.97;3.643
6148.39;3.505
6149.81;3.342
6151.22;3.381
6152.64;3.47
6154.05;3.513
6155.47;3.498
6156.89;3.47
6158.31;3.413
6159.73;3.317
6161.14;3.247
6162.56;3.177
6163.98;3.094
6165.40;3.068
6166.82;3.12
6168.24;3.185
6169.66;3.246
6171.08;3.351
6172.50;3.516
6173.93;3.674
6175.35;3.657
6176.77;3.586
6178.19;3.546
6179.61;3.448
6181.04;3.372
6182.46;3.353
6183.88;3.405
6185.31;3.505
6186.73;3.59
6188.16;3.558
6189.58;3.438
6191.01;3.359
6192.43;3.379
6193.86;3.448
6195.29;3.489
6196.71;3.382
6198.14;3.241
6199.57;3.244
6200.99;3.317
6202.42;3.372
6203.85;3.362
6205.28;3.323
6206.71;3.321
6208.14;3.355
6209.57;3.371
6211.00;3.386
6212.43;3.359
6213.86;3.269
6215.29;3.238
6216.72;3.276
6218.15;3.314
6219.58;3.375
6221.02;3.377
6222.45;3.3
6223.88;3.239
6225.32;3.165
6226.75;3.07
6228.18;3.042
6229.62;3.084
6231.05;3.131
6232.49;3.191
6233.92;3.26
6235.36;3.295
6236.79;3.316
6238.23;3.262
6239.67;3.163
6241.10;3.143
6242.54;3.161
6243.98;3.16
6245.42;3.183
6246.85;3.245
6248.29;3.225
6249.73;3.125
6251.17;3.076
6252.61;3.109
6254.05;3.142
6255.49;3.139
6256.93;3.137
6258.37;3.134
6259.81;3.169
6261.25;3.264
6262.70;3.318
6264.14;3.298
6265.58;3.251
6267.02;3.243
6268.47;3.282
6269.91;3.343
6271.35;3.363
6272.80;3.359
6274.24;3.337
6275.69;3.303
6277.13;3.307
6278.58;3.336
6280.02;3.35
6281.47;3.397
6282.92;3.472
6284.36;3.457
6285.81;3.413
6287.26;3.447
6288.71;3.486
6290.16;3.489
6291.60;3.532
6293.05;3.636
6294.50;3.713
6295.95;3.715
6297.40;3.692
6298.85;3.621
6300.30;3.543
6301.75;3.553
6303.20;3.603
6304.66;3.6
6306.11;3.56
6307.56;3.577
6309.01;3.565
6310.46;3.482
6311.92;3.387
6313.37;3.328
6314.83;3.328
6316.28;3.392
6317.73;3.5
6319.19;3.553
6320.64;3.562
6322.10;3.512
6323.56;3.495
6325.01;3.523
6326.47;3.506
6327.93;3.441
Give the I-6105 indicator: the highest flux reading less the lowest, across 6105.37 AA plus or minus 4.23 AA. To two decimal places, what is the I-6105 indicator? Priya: 0.38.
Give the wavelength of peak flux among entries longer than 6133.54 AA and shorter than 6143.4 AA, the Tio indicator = 6134.25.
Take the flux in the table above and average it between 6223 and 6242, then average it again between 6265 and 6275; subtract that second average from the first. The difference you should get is -0.13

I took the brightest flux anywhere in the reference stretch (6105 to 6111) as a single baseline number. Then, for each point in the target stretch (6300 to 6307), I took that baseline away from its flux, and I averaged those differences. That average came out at -0.21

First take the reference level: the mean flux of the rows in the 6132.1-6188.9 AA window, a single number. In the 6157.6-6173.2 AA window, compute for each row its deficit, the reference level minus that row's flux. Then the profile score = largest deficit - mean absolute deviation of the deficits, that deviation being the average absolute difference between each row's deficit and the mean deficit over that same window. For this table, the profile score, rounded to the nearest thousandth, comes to 0.248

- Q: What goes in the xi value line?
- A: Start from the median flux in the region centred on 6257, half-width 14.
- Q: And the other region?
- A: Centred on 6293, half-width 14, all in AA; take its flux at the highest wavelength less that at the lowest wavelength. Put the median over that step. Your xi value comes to 15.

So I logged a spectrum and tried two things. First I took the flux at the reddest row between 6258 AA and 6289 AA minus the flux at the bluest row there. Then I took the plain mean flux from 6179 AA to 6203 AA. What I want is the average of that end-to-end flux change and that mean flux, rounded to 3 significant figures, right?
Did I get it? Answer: 1.88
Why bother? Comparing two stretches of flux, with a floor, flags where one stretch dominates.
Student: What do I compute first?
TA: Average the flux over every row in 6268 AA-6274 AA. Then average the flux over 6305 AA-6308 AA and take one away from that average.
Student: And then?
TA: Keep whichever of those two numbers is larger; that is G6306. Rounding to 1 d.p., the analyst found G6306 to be 3.3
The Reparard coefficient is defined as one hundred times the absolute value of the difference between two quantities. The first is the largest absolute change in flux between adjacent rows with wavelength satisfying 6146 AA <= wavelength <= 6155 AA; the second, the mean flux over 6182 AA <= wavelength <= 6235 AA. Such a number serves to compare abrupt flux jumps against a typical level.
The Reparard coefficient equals 316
